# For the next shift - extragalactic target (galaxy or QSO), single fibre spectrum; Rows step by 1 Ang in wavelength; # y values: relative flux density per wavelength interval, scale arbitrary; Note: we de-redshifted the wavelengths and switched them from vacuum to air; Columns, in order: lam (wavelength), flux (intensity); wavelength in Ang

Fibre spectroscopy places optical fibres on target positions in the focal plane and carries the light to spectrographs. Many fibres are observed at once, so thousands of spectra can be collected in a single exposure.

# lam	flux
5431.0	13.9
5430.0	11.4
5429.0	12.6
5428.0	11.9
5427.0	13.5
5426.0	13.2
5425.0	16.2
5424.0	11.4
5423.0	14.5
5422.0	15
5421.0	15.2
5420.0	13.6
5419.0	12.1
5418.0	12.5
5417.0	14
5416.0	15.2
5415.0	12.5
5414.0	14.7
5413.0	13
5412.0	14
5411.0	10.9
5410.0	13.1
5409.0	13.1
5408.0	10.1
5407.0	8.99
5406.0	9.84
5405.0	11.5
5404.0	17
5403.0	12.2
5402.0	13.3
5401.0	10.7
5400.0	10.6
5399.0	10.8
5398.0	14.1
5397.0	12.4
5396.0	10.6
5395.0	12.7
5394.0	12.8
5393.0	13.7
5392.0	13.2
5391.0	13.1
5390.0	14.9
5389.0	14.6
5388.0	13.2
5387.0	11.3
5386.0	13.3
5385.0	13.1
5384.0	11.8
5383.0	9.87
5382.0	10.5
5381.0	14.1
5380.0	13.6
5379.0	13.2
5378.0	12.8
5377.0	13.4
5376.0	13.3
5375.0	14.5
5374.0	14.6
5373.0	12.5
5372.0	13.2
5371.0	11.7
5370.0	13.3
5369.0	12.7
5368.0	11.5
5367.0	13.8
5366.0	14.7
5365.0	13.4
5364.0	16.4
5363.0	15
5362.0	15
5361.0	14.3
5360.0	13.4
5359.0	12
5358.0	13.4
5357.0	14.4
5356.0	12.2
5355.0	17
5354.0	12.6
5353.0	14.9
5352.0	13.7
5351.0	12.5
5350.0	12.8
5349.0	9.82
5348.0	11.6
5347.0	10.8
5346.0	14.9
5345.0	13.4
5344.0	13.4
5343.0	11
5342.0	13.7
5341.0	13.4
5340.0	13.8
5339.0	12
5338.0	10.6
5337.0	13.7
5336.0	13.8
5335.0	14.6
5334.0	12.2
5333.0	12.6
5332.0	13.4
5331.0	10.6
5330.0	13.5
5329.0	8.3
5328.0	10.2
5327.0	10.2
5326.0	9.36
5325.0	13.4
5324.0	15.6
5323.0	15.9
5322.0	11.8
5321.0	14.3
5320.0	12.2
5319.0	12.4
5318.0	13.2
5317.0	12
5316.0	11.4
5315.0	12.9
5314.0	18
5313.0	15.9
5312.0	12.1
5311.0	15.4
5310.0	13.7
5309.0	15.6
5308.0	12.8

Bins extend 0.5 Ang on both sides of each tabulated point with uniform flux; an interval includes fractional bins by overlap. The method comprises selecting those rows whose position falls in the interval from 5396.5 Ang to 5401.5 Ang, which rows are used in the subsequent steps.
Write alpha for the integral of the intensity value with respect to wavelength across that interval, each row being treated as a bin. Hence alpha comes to 58.6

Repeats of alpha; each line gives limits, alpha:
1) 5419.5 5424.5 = 69.7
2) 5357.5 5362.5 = 68.1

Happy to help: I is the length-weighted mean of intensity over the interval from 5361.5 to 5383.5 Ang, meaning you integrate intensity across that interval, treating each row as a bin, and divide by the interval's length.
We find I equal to 13.3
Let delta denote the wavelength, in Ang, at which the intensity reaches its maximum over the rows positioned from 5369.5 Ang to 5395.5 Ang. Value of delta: 5390.0 Ang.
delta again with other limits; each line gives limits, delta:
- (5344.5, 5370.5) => 5355.0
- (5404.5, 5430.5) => 5425.0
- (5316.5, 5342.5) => 5323.0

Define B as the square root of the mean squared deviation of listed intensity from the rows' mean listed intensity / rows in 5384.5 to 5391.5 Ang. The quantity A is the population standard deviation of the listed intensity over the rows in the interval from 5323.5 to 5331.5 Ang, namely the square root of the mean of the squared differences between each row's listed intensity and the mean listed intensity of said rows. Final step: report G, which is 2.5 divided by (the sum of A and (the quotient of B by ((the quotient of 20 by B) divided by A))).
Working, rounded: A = 2.3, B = 1.09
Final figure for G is 1.01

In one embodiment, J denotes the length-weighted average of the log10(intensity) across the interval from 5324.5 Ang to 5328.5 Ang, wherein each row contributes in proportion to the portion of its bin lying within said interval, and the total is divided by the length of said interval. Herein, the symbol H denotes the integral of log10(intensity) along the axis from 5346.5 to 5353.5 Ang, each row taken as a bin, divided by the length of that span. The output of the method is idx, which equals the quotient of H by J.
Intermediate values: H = 1.09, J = 1.03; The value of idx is 1.06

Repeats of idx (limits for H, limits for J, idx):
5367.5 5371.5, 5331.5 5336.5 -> 0.97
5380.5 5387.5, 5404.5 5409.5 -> 1.05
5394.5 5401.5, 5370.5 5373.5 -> 0.97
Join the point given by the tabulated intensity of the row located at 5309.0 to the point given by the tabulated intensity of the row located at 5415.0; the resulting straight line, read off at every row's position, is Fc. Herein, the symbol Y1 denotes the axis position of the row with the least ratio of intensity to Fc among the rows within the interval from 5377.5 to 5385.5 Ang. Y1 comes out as 5383.0 Ang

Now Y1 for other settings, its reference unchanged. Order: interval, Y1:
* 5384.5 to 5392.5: 5387.0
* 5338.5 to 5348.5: 5347.0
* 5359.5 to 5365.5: 5360.0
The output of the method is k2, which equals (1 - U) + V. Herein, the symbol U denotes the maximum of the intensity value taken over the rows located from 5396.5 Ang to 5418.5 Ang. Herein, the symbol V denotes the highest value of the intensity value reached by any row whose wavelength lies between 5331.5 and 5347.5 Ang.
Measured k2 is -1.1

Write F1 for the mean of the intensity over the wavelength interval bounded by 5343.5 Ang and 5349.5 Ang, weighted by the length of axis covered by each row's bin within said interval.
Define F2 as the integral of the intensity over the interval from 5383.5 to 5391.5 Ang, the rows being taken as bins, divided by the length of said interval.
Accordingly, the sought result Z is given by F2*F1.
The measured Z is 162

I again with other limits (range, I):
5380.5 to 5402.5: 12.5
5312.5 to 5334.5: 12.7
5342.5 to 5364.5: 13.4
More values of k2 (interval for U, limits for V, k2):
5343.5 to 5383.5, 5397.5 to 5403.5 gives -1.9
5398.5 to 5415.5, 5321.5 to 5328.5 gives -0.1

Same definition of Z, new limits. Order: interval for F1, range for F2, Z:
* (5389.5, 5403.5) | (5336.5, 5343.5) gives 158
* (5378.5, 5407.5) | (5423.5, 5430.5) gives 160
